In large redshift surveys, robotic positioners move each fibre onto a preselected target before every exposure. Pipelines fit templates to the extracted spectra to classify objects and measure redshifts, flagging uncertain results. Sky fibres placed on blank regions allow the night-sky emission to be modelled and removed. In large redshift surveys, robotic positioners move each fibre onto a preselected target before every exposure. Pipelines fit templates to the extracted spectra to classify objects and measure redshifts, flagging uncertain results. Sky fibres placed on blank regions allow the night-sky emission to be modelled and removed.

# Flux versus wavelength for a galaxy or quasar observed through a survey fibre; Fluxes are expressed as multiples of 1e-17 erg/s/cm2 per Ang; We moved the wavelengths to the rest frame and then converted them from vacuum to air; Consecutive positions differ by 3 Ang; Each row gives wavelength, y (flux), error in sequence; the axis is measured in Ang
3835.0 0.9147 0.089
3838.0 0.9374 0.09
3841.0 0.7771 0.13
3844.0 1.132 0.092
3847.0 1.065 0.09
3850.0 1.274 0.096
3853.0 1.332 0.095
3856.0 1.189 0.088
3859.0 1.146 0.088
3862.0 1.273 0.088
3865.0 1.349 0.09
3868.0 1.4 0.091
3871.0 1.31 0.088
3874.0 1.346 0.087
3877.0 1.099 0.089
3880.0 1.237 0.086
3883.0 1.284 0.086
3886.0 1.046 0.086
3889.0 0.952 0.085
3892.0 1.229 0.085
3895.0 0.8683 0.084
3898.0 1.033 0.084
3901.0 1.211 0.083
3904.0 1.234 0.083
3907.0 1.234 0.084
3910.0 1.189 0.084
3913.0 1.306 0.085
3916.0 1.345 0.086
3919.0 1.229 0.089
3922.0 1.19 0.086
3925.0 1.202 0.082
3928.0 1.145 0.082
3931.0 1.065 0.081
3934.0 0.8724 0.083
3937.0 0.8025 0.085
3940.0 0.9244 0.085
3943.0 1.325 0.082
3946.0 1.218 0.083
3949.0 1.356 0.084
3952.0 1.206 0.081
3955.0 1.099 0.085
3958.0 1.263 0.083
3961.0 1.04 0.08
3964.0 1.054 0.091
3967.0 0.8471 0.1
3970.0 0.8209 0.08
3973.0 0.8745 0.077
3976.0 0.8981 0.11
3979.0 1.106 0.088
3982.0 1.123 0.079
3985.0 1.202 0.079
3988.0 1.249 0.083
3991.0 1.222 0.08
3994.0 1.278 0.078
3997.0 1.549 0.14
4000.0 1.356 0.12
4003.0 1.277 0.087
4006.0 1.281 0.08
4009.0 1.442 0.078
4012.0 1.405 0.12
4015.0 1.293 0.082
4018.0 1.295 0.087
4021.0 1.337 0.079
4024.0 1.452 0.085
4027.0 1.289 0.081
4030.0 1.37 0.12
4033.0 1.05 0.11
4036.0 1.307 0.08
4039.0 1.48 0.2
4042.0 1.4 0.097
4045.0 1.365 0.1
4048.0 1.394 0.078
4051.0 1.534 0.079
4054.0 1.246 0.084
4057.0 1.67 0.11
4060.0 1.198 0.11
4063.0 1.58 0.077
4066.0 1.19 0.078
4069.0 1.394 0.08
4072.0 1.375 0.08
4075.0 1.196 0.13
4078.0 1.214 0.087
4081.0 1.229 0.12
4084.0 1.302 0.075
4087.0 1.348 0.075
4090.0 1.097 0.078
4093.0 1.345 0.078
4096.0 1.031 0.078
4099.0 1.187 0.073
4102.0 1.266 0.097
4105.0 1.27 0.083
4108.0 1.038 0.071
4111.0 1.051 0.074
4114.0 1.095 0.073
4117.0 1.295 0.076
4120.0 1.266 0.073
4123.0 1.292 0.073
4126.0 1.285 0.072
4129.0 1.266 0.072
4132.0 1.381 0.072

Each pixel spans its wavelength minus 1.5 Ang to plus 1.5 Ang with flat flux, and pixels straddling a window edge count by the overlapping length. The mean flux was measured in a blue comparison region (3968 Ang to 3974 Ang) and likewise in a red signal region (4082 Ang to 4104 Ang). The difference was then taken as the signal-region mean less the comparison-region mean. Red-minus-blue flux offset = 0.38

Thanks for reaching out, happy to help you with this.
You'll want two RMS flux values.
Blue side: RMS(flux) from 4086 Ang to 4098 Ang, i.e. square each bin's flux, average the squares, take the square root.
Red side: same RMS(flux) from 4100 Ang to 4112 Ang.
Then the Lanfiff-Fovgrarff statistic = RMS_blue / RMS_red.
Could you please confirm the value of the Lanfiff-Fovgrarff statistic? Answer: 1.0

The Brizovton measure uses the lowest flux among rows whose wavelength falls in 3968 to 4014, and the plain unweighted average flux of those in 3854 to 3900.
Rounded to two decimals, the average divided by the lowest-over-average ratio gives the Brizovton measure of 1.71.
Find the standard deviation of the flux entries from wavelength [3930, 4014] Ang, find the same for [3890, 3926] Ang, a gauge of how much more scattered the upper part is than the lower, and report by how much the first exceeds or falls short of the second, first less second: 0.08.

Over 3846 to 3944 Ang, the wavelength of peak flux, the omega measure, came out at 3868.0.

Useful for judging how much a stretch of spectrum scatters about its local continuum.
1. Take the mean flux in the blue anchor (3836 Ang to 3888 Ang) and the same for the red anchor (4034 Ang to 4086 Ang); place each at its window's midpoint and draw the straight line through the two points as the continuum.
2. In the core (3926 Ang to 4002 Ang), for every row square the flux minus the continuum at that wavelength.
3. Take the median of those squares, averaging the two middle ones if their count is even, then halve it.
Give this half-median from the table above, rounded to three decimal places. 0.014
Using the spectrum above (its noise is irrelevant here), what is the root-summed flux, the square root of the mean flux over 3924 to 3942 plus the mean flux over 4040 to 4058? 1.56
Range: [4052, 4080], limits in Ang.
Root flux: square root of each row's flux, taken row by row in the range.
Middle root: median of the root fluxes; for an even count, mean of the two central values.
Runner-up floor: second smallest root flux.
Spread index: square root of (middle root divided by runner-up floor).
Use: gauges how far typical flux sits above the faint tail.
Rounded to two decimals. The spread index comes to 1.01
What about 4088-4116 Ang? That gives 1.01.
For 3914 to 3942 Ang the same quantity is 1.07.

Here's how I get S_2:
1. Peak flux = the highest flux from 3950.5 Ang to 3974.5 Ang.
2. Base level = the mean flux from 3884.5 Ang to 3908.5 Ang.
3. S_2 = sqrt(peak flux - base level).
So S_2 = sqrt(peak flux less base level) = 0.4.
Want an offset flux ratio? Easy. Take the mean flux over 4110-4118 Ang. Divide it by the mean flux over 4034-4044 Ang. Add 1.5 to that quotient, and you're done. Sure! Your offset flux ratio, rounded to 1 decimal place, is 2.3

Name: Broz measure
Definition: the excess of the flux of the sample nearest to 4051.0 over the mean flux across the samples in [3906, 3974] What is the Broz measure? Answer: 0.42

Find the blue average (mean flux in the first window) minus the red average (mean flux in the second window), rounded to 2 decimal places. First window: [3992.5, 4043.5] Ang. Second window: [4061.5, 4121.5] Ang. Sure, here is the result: 0.11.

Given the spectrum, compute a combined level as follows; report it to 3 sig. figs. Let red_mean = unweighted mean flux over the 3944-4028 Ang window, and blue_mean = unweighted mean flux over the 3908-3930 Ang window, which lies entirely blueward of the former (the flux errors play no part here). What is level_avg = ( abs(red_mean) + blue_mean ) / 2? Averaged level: 1.22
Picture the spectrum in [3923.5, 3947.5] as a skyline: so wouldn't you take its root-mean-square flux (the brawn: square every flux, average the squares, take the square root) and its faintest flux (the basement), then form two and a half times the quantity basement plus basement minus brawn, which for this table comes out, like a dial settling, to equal 1.3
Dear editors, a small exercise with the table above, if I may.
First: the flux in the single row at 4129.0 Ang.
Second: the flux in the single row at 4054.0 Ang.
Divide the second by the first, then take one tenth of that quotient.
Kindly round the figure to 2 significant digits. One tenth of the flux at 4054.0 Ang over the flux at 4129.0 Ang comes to 0.098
